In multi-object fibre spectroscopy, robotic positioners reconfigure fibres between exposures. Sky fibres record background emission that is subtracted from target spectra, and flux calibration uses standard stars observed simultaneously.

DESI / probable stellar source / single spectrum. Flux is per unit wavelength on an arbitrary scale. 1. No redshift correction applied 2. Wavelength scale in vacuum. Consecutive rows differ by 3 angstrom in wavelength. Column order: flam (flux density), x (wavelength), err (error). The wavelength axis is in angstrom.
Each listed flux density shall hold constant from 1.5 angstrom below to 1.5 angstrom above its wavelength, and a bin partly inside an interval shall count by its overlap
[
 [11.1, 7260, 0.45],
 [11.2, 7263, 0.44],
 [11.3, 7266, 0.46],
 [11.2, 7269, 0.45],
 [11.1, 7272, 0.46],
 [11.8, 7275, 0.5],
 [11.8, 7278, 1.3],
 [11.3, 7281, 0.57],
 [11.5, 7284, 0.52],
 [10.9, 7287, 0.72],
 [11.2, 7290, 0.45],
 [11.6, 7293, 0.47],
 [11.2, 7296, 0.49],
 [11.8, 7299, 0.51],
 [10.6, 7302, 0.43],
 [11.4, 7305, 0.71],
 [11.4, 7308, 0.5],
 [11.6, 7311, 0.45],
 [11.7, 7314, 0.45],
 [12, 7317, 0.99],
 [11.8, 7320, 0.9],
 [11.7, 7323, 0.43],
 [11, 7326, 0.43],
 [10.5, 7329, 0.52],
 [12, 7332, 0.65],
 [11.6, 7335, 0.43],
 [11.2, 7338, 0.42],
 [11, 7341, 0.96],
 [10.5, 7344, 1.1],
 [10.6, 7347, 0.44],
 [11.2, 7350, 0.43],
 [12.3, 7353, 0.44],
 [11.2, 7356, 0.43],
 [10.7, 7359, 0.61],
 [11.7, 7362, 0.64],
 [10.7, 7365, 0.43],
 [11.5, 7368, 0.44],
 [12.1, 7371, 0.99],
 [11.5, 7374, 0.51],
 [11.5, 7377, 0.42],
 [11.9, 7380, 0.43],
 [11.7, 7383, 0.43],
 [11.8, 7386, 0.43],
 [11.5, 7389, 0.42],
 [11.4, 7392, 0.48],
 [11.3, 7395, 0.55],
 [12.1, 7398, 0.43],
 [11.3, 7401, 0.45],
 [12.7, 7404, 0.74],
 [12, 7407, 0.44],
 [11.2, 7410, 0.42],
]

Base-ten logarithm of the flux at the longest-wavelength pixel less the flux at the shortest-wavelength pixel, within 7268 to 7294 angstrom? -0.4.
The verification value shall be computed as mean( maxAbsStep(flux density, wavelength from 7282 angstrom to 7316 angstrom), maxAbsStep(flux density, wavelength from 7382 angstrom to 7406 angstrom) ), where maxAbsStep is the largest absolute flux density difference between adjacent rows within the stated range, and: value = 1.30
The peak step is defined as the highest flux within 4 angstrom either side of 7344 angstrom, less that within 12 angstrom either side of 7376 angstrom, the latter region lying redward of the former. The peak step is -1.1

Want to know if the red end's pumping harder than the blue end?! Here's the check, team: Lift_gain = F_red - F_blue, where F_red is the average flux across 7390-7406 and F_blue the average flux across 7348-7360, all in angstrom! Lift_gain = 0.41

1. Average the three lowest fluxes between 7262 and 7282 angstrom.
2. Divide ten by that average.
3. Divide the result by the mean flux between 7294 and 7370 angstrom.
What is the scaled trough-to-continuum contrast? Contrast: 0.0791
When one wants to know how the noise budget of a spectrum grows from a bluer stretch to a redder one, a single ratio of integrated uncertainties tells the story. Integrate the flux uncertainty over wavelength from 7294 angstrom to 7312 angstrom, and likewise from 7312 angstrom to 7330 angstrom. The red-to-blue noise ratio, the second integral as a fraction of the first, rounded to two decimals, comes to 1.20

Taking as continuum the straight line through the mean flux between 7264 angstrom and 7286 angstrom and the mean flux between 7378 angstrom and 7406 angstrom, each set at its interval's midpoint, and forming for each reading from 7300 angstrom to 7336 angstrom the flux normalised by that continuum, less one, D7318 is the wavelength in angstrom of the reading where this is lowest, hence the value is 7329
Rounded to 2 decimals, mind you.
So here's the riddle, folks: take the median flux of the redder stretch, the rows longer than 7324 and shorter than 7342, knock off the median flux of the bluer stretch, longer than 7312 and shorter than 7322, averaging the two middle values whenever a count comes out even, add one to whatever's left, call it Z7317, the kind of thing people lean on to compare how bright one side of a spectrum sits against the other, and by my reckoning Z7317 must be 0.30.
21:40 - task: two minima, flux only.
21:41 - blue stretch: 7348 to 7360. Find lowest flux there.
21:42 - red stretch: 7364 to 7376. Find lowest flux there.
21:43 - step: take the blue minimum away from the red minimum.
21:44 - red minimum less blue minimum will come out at 0.0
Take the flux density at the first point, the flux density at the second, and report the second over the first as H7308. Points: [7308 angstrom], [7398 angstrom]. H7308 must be 1.06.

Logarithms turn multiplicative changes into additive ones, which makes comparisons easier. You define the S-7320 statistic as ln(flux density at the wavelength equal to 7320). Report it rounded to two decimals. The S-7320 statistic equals 2.47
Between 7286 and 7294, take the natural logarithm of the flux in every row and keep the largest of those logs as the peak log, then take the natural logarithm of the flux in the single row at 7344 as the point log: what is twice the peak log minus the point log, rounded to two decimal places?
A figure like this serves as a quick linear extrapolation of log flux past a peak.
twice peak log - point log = 2.55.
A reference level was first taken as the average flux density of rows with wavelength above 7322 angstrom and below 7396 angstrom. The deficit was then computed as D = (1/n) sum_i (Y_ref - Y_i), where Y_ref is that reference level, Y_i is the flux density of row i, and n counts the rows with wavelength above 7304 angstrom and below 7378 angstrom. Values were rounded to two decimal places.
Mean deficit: -0.01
